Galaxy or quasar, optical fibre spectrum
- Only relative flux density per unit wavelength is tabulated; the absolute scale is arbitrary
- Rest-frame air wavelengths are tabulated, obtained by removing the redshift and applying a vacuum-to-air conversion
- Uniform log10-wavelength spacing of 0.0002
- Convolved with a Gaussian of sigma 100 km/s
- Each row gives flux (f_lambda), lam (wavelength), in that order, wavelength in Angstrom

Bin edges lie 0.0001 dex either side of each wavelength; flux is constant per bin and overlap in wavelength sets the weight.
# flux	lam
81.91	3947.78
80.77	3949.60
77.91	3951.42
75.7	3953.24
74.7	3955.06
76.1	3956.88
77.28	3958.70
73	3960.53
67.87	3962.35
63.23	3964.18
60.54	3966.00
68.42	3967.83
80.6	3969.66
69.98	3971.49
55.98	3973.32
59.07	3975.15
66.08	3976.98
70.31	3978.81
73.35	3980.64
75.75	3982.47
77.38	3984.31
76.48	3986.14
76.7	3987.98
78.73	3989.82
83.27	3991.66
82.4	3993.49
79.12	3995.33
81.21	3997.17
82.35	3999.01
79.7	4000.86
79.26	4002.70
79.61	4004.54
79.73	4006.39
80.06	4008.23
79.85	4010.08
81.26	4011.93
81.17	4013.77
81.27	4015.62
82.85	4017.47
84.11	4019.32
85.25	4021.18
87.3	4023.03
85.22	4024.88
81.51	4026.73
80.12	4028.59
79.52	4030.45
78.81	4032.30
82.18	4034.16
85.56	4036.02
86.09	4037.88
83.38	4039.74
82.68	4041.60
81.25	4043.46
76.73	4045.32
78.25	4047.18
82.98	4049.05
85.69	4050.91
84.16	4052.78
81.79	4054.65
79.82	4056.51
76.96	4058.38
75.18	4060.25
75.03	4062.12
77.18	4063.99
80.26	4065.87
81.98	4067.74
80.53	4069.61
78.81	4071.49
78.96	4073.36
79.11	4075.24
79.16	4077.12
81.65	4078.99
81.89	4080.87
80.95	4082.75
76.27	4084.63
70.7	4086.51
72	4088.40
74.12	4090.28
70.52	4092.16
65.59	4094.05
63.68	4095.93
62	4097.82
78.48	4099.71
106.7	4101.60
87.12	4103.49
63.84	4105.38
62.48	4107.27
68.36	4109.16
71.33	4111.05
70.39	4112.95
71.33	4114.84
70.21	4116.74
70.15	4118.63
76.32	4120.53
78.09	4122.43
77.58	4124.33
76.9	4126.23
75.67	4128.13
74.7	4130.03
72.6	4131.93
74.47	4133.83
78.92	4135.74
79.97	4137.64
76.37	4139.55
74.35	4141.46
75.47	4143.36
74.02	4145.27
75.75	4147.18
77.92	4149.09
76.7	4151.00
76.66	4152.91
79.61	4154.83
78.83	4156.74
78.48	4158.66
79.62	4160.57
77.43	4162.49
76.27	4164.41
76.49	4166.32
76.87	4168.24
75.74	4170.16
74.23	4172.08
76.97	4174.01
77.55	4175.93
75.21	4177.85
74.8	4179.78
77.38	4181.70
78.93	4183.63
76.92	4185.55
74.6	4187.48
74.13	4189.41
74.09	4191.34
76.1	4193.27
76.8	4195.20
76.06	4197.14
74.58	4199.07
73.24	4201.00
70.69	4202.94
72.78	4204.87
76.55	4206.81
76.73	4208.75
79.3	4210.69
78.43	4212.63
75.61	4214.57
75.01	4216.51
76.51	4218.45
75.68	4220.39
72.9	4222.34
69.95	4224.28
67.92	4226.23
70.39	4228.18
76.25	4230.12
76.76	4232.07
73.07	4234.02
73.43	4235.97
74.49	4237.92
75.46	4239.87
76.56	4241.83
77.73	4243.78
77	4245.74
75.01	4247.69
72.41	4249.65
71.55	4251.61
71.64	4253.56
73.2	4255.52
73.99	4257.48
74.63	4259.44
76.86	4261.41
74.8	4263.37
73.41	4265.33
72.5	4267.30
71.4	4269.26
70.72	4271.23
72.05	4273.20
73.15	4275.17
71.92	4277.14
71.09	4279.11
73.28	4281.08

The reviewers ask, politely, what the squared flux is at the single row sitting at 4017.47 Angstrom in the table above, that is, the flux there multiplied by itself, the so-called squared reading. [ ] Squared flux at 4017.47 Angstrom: 6864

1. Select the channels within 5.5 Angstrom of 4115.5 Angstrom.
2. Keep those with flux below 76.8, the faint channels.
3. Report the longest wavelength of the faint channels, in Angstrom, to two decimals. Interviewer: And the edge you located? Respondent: 4120.53 Angstrom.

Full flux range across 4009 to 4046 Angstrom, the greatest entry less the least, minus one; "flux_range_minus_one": 10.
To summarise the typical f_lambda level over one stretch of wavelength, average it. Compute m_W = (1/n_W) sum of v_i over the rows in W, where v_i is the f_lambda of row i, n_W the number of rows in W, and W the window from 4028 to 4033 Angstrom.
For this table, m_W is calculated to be 79.5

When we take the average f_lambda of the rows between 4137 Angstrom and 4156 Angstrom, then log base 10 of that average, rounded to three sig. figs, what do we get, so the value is 1.88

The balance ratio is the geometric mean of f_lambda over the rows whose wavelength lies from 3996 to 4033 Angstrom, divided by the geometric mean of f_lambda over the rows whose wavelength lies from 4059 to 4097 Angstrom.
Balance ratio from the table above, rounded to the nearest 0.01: 1.07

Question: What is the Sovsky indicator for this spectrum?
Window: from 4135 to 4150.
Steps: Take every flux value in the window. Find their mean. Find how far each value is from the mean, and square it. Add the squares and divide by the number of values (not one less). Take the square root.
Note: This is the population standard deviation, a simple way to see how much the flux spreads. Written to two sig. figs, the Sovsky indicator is 2.0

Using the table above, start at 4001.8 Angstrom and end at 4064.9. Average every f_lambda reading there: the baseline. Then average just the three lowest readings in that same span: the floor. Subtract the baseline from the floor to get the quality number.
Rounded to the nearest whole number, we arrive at -6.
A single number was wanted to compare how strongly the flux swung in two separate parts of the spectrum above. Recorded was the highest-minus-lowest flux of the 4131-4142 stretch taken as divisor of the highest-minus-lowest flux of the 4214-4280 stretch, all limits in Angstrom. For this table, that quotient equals 1.33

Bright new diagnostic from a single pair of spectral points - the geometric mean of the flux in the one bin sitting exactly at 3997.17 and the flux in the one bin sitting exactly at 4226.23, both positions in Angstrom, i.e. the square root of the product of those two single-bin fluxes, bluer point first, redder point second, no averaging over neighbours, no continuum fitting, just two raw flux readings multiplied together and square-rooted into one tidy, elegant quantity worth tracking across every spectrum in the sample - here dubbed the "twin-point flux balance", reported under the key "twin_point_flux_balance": 74.3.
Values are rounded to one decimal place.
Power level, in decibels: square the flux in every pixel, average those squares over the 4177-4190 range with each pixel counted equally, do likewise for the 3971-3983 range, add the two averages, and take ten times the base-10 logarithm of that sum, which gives 40.1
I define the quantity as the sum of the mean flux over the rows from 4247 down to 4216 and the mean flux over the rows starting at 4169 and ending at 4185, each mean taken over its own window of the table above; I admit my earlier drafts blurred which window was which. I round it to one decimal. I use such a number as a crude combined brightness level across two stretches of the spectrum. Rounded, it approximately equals 150.7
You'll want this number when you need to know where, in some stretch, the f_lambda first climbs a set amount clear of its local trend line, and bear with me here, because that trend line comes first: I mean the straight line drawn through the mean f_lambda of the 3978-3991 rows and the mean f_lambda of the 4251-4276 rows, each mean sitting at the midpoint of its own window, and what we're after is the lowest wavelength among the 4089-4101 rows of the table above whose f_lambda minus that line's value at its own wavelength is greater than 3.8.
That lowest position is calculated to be 4099.71 Angstrom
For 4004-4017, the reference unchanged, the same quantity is 4004.54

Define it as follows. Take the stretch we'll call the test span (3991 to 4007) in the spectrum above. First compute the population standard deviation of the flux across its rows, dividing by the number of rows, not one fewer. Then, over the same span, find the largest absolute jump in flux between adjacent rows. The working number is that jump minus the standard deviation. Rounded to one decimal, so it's 1.8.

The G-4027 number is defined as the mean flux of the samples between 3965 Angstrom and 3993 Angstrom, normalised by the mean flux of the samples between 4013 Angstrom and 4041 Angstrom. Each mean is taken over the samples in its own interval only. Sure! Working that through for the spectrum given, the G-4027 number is 0.86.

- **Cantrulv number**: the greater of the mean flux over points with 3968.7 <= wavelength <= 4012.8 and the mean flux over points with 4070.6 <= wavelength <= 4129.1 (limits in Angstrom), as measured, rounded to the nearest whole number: 76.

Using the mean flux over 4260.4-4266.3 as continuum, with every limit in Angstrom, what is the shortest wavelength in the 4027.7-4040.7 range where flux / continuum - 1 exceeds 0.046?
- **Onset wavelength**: 4028.59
